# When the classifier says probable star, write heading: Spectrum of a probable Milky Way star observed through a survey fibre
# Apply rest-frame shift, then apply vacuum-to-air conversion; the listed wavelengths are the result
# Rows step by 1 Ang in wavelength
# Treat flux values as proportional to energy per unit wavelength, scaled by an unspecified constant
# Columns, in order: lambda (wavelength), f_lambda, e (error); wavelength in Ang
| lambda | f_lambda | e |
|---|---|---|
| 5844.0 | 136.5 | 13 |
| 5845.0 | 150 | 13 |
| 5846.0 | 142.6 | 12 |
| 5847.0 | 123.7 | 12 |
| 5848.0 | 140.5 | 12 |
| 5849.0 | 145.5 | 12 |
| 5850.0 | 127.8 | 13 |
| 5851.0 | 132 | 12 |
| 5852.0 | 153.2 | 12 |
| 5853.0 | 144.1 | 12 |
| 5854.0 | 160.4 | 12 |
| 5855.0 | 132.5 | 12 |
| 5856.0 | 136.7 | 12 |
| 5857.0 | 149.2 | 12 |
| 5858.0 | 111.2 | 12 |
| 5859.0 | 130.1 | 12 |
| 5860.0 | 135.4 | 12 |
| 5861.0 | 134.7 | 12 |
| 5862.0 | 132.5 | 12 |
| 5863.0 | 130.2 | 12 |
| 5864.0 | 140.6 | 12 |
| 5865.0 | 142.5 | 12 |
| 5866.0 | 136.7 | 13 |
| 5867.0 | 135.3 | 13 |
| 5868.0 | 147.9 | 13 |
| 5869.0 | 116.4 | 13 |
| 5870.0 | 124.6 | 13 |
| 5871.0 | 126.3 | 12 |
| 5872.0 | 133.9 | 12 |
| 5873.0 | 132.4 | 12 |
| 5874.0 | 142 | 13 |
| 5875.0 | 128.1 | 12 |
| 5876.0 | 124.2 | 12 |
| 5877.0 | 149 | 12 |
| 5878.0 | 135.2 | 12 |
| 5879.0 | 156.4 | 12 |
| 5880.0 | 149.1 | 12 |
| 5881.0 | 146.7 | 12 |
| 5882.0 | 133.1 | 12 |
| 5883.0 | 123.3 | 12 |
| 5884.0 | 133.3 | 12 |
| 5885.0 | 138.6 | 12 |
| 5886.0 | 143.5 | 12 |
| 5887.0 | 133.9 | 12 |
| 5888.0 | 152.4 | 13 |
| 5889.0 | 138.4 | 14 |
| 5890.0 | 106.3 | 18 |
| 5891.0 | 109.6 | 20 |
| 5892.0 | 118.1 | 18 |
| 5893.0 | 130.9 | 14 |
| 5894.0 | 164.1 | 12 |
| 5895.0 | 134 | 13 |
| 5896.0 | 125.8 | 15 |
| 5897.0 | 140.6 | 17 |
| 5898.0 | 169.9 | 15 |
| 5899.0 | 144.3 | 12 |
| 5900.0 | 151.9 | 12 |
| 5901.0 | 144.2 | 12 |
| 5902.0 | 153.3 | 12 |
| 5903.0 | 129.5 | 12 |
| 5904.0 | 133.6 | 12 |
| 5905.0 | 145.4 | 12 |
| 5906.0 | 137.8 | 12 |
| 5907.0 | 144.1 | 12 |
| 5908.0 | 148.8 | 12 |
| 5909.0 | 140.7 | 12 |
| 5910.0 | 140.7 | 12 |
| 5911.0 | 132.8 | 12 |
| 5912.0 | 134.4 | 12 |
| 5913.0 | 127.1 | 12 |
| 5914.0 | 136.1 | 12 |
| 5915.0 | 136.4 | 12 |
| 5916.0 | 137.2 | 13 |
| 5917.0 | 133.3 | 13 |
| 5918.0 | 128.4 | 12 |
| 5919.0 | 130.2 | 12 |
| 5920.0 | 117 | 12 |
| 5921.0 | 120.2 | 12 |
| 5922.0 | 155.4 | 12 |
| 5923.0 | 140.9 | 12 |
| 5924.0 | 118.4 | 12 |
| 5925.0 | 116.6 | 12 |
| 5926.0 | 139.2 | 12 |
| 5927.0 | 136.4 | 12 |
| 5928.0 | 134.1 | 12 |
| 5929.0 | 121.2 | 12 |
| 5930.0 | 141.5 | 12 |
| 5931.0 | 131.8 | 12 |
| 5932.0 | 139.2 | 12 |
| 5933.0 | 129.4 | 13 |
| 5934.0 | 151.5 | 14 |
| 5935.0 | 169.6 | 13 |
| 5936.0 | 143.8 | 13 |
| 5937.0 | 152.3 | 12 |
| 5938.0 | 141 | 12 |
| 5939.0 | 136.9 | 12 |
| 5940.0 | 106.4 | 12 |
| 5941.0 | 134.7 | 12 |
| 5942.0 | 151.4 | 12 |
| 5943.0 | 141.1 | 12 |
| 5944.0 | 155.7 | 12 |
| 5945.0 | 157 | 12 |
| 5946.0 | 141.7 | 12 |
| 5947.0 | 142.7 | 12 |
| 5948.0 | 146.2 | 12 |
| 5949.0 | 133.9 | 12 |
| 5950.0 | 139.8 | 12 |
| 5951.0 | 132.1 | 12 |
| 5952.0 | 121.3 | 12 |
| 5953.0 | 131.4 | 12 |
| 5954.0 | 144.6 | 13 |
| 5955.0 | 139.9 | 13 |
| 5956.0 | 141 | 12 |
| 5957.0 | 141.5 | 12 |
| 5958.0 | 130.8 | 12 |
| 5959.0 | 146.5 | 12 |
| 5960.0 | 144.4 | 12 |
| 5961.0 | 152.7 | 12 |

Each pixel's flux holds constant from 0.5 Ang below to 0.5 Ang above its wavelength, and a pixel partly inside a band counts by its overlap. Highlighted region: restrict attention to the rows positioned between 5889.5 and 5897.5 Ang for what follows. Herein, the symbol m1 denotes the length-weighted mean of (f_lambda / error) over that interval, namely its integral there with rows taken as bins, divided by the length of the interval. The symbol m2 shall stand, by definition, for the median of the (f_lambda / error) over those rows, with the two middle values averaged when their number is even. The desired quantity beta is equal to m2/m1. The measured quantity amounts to 0.981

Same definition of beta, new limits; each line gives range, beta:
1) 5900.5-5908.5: 1.015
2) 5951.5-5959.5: 0.985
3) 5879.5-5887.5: 0.990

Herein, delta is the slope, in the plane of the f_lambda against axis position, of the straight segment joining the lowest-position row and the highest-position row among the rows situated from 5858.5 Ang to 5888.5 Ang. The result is 0.8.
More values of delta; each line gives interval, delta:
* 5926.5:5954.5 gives 0.3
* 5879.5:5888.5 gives 0.4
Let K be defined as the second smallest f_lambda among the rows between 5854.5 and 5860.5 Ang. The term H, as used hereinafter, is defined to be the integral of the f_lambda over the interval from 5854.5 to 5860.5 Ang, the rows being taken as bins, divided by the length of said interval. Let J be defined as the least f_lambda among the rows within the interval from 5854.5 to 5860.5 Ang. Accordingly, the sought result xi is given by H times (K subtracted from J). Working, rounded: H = 133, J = 111.2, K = 130.1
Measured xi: -2505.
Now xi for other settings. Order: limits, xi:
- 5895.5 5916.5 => -183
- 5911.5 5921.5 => -416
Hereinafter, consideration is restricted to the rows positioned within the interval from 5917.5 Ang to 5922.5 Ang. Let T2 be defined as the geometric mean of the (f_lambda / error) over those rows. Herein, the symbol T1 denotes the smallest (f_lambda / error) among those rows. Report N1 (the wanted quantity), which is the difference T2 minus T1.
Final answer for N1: 1.0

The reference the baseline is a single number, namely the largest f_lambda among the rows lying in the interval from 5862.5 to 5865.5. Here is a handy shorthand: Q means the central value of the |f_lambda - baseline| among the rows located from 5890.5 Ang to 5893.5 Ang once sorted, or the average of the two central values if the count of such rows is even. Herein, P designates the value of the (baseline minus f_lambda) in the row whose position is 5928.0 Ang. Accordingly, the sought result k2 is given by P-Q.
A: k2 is -16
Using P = 8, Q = 24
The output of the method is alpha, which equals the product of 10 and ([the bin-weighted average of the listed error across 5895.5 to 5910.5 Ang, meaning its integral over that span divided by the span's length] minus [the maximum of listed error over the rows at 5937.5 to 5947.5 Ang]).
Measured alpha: 7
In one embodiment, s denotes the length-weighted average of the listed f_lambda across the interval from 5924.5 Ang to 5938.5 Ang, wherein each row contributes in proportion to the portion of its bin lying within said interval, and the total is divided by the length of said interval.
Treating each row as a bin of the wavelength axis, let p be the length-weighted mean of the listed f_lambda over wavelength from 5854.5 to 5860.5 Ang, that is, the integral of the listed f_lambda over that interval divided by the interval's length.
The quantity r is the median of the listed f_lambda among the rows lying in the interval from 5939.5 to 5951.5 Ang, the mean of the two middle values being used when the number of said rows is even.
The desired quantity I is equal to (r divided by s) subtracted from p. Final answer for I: 132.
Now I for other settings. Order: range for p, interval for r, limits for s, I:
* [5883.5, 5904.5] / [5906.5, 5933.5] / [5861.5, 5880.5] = 137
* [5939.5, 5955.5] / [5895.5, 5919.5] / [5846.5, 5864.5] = 138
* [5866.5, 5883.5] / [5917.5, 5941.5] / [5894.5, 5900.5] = 135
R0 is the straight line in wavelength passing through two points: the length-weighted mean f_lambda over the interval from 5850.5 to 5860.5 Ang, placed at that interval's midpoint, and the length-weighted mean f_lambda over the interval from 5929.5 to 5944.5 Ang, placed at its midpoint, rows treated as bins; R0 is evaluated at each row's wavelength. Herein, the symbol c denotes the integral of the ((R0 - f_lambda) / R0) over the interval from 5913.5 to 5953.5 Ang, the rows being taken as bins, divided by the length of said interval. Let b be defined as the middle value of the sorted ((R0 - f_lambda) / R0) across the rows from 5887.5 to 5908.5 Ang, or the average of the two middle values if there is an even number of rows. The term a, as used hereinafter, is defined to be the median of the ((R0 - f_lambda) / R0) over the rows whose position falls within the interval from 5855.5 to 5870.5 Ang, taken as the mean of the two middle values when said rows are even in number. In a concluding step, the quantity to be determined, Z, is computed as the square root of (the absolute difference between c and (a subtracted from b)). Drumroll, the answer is 0.251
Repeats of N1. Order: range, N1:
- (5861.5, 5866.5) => 0.7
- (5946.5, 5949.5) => 0.6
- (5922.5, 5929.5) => 1.0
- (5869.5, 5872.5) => 0.8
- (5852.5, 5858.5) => 2.2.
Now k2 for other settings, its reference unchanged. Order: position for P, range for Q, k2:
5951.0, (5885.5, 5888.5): 2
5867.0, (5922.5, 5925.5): -17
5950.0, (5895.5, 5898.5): -14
